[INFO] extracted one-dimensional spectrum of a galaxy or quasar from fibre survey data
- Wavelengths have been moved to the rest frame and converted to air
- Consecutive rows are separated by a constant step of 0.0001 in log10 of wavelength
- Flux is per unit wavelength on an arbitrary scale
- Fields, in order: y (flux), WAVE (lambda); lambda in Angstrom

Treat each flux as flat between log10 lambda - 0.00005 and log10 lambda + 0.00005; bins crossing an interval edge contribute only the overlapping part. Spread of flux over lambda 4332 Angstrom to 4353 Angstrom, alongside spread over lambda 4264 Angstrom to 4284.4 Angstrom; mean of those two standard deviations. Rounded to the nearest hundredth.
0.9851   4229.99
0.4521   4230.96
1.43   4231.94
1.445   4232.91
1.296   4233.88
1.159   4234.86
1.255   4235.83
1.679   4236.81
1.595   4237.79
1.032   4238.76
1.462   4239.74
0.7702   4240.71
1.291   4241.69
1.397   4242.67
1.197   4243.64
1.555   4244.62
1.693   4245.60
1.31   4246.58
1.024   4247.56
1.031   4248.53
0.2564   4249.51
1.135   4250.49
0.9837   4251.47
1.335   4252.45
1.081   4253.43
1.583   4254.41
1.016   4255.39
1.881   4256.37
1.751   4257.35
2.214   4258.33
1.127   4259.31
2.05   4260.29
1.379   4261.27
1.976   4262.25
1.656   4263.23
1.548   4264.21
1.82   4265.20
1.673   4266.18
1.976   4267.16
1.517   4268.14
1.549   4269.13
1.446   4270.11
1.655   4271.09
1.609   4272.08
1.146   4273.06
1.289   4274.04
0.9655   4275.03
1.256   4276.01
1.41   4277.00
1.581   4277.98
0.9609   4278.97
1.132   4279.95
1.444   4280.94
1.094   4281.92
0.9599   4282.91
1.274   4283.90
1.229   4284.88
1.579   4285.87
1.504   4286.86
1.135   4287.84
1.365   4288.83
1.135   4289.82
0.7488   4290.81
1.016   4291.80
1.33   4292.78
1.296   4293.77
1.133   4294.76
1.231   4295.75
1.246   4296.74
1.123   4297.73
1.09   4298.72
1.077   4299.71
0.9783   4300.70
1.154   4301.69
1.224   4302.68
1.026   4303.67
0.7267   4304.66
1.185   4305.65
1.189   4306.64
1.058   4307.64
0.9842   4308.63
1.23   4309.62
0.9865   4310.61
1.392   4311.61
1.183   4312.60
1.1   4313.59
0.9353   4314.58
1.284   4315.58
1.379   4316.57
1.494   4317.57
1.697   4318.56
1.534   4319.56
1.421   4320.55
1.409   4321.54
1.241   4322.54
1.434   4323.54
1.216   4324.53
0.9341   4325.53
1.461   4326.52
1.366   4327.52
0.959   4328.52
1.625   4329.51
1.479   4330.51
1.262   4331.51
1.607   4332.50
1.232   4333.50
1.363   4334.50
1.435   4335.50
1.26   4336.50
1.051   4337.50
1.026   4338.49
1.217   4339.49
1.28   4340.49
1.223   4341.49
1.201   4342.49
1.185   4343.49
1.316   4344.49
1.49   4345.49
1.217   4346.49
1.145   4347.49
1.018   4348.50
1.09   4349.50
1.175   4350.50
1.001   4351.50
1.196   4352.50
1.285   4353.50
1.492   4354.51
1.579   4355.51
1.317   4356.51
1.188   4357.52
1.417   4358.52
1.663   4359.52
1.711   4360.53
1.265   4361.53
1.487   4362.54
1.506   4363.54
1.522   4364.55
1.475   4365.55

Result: 0.22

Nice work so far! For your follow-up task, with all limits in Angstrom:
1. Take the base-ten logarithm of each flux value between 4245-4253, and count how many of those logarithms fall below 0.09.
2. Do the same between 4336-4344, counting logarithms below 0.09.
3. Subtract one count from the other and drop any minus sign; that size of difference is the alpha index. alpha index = 1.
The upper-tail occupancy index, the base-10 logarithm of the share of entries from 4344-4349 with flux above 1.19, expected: -0.22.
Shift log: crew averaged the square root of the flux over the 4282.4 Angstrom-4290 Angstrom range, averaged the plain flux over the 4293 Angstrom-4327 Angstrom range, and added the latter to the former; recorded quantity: 2.33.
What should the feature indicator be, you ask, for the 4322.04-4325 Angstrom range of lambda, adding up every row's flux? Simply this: 3.89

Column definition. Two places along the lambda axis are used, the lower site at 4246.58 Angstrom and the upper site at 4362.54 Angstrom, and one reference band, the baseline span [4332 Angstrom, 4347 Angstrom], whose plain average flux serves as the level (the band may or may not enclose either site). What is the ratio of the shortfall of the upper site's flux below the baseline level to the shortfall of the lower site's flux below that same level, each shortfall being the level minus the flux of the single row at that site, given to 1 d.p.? 5.9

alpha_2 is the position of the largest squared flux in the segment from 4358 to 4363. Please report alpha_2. 4360.53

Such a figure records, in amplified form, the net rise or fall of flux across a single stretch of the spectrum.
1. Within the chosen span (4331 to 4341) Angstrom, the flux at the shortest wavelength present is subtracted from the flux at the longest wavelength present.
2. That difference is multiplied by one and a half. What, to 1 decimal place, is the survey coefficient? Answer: 0.0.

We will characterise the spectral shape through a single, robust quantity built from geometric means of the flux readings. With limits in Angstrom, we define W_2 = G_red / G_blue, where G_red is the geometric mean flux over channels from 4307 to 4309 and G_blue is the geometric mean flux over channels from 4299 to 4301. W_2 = 1.0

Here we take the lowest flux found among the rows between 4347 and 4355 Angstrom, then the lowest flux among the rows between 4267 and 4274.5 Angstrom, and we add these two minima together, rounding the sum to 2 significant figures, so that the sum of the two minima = 2.1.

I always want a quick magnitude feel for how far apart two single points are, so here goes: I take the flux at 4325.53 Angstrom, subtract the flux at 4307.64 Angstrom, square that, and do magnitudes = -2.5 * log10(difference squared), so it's 4.5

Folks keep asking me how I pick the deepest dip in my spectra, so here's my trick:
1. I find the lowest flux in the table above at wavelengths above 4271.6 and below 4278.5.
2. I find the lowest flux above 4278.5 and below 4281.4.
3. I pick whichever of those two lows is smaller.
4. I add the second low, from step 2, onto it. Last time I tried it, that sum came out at 1.92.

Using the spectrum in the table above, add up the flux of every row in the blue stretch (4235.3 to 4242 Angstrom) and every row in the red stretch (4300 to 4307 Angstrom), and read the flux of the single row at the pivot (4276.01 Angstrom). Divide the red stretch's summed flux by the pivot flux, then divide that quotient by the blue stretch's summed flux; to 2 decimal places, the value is 0.66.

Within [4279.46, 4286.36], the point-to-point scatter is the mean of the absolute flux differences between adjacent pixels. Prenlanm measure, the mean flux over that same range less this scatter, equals 0.99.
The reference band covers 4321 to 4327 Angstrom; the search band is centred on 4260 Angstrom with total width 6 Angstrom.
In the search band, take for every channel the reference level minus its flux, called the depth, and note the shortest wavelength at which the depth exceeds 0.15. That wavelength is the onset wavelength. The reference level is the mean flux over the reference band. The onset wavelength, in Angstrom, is 4259.31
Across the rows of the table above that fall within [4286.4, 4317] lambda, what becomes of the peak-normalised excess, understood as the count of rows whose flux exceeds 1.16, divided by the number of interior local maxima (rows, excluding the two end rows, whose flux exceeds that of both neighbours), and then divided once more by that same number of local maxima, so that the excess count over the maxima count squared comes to 0.29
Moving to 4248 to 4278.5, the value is 0.15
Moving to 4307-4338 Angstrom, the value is 0.36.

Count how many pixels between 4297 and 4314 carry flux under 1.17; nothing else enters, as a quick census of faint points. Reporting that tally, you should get 11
